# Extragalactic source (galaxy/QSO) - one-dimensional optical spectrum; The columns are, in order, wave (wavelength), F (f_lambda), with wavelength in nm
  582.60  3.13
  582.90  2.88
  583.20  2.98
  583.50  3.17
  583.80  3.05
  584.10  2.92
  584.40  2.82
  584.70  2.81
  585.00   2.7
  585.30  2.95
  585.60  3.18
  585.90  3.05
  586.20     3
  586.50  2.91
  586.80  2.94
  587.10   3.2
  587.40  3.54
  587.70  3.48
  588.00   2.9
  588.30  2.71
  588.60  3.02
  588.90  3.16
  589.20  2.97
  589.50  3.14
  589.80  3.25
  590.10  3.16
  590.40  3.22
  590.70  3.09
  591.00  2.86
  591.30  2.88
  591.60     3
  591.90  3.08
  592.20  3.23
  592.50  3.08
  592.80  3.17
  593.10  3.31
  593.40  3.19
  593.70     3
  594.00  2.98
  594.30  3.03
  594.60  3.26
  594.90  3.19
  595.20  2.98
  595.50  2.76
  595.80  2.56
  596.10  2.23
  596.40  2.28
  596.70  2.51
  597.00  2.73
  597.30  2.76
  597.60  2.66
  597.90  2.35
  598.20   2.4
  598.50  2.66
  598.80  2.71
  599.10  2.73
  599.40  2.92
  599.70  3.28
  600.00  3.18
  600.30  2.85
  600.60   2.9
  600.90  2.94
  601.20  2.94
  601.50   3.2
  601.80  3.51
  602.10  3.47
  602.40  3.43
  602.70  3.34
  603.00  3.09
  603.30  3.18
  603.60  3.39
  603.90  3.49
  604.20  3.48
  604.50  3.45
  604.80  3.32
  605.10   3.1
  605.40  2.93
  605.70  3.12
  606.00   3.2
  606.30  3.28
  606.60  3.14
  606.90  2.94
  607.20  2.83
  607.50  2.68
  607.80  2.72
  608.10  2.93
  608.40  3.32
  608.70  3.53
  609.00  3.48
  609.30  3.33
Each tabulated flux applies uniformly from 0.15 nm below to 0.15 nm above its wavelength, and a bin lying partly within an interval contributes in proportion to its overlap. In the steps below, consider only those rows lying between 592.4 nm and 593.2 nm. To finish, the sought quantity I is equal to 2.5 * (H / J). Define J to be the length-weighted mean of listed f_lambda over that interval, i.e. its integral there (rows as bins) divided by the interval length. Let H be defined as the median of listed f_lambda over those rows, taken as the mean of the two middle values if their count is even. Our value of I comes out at 2.49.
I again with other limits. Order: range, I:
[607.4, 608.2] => 2.45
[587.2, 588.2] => 2.66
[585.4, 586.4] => 2.49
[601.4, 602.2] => 2.55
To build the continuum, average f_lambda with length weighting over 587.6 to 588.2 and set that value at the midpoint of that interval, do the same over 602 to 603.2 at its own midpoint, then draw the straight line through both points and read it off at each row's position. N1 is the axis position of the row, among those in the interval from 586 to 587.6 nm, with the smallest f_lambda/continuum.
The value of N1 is 586.50 nm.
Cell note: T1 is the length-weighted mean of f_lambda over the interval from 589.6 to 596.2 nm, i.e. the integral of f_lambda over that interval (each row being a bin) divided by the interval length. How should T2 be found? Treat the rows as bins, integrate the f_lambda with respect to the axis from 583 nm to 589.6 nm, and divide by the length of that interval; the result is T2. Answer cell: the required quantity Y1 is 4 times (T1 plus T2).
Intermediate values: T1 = 3.03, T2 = 3.03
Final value 24.2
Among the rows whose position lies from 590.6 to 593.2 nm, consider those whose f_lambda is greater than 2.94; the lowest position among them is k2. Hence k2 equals 590.70 nm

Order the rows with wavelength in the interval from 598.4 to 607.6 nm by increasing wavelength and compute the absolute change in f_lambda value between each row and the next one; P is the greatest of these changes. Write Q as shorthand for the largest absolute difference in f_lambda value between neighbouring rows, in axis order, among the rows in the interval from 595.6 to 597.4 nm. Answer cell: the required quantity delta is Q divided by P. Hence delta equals 0.92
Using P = 0.36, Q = 0.33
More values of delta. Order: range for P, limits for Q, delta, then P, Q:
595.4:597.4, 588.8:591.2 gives 0.70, 0.33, 0.23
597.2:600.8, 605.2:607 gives 0.56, 0.36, 0.20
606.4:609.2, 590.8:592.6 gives 0.38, 0.39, 0.15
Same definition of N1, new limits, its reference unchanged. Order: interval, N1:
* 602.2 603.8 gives 603.00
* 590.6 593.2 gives 591.00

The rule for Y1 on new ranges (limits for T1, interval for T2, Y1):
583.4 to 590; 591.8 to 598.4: 23.6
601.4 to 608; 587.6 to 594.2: 25.1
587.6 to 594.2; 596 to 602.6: 23.8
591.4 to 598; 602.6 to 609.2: 24.2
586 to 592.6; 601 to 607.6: 25.2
